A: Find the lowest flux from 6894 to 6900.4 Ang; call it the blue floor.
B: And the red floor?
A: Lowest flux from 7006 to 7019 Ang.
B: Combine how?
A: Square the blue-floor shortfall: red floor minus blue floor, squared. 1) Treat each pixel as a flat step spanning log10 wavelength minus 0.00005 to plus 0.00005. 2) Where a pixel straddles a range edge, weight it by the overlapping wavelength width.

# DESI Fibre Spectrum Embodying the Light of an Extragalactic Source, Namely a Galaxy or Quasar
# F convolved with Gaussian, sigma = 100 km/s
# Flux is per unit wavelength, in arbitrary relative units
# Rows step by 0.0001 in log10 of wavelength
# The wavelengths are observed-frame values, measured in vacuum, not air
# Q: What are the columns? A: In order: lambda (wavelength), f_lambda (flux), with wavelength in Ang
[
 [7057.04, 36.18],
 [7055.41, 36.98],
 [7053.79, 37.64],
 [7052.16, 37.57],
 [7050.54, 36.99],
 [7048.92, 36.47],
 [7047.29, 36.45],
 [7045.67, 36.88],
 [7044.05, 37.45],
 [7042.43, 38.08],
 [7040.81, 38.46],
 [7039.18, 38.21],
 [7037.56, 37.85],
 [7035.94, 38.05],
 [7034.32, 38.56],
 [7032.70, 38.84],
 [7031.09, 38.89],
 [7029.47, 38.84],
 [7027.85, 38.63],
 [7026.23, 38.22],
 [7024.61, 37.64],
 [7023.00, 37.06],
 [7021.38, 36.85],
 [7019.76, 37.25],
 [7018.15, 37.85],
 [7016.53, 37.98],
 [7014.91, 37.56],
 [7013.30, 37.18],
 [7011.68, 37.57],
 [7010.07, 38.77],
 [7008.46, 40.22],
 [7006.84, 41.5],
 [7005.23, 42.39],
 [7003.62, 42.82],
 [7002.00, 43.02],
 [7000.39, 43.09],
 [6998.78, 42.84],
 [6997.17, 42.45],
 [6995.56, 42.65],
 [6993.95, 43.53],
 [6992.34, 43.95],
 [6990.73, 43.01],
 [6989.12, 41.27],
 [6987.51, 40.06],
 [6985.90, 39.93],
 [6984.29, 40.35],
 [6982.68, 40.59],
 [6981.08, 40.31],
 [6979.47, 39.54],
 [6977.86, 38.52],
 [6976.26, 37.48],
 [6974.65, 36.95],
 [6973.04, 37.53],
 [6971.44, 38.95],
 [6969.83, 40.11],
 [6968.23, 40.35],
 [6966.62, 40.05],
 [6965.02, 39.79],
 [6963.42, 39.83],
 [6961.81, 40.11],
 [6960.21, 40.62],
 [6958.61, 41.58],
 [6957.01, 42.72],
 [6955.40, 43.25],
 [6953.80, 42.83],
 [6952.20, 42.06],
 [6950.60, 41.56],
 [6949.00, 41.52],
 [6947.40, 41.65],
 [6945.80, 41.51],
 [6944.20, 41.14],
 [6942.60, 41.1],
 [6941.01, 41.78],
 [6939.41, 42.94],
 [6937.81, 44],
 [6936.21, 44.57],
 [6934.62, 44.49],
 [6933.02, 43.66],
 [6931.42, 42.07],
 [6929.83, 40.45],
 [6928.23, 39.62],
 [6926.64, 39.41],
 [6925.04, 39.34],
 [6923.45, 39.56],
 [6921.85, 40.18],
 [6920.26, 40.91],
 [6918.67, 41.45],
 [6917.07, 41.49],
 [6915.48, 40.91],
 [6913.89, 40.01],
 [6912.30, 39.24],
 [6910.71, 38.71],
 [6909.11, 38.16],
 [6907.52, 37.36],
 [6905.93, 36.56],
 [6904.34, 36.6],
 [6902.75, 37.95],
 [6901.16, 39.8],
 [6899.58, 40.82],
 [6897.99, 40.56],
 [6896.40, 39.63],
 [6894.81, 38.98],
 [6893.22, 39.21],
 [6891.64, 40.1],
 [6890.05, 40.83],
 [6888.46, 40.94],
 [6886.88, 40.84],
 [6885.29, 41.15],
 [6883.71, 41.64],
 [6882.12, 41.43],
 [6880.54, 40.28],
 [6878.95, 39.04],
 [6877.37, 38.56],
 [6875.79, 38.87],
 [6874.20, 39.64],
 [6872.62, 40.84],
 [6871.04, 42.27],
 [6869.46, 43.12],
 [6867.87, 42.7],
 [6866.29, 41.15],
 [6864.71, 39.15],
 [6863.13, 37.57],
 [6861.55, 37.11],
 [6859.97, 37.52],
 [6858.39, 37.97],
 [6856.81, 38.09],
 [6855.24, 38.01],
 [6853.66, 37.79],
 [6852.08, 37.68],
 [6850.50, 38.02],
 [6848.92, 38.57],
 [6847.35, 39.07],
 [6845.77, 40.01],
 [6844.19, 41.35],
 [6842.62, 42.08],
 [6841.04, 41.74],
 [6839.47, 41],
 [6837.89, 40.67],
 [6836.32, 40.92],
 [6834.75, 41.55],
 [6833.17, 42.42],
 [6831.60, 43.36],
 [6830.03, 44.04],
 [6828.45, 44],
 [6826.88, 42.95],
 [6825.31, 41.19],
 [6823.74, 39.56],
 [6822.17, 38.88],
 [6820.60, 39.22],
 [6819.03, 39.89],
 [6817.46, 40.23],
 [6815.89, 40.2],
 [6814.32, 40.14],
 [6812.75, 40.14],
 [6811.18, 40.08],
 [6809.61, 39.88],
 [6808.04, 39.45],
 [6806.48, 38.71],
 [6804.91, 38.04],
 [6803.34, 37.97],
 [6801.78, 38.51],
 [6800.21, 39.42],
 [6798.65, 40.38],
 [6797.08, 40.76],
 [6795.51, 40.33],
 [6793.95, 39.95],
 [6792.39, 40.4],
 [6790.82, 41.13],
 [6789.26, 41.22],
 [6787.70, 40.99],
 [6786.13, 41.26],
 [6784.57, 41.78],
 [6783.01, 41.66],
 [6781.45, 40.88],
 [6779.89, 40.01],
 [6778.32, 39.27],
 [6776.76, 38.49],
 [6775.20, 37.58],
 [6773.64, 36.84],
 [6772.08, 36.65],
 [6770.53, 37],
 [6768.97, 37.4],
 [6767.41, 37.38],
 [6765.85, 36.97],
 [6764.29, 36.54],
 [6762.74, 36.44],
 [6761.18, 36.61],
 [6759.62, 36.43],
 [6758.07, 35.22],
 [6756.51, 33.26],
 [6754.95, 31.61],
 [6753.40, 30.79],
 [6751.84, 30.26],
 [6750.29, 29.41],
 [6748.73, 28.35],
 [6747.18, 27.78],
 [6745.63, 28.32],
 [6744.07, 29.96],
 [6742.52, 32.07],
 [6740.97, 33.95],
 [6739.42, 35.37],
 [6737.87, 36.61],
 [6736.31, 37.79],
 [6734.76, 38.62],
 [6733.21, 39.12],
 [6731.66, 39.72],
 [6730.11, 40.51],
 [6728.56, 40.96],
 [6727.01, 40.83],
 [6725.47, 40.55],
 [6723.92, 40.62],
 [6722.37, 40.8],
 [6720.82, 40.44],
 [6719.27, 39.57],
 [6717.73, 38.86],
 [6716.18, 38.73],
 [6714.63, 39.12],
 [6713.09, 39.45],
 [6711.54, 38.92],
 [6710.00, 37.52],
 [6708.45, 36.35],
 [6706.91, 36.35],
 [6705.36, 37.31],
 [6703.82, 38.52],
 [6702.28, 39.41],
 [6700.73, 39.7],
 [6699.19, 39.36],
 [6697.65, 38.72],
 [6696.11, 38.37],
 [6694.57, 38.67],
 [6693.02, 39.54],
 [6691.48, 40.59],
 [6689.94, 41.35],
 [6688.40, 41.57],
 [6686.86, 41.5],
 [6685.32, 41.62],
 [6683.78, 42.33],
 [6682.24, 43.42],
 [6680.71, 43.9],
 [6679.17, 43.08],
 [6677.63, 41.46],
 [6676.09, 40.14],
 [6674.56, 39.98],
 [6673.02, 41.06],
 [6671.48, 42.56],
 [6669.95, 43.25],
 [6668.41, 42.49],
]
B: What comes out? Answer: 3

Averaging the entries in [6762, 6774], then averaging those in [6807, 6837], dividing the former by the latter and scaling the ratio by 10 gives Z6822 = 9.0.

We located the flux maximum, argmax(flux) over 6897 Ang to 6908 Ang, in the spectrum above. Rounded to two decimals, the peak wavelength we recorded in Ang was 6899.58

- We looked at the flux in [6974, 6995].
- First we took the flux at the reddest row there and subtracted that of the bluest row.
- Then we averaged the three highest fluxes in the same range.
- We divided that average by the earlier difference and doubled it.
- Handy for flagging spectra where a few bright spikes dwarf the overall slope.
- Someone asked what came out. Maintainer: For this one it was 13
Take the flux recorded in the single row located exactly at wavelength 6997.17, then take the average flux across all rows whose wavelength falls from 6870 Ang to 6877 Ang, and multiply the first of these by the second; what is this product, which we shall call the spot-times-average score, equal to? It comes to 1715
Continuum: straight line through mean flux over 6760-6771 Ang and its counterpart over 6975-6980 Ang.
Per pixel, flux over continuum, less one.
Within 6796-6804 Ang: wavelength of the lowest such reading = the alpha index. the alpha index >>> 6803.34 Ang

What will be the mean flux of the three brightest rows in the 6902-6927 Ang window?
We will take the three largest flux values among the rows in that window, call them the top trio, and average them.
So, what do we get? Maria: 41.3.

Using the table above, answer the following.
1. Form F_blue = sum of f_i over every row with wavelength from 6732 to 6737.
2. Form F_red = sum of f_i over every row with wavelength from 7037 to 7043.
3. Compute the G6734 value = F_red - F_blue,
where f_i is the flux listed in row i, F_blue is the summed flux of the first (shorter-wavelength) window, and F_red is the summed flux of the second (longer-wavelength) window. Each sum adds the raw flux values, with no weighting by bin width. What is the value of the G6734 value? 37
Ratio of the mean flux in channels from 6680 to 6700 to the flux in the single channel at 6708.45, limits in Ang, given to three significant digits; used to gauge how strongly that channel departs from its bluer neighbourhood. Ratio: 1.12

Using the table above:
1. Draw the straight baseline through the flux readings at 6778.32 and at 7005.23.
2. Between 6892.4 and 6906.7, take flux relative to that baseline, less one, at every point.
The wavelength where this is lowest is 6905.93 Ang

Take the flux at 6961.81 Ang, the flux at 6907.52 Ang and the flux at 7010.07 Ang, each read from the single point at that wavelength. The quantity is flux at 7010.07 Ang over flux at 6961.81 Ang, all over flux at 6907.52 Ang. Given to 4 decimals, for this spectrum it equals 0.0259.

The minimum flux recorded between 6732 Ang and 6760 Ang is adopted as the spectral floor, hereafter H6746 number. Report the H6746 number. 27.78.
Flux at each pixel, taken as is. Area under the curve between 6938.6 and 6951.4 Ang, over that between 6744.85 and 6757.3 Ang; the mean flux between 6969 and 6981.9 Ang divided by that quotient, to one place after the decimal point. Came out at 27.1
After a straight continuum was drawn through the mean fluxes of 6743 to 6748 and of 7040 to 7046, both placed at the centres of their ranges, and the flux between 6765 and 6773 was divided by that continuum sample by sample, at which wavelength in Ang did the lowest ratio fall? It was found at 6772.08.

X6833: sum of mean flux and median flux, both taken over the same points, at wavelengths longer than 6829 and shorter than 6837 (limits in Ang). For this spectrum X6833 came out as 84.9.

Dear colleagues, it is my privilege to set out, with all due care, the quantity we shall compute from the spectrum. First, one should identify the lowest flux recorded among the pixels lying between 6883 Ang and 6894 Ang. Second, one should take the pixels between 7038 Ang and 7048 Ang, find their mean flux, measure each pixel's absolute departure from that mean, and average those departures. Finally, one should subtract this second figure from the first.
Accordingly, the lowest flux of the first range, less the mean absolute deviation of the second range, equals 38.5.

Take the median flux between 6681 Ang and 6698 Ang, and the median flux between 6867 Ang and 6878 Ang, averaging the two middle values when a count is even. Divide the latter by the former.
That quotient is 0.99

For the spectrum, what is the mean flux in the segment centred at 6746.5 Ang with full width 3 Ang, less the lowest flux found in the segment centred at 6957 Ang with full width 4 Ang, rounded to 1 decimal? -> -13.5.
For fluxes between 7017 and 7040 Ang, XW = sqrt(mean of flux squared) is 38.1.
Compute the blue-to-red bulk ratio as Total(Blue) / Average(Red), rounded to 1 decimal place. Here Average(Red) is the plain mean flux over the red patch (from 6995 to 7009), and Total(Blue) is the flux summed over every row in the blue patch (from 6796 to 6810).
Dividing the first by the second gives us 8.3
